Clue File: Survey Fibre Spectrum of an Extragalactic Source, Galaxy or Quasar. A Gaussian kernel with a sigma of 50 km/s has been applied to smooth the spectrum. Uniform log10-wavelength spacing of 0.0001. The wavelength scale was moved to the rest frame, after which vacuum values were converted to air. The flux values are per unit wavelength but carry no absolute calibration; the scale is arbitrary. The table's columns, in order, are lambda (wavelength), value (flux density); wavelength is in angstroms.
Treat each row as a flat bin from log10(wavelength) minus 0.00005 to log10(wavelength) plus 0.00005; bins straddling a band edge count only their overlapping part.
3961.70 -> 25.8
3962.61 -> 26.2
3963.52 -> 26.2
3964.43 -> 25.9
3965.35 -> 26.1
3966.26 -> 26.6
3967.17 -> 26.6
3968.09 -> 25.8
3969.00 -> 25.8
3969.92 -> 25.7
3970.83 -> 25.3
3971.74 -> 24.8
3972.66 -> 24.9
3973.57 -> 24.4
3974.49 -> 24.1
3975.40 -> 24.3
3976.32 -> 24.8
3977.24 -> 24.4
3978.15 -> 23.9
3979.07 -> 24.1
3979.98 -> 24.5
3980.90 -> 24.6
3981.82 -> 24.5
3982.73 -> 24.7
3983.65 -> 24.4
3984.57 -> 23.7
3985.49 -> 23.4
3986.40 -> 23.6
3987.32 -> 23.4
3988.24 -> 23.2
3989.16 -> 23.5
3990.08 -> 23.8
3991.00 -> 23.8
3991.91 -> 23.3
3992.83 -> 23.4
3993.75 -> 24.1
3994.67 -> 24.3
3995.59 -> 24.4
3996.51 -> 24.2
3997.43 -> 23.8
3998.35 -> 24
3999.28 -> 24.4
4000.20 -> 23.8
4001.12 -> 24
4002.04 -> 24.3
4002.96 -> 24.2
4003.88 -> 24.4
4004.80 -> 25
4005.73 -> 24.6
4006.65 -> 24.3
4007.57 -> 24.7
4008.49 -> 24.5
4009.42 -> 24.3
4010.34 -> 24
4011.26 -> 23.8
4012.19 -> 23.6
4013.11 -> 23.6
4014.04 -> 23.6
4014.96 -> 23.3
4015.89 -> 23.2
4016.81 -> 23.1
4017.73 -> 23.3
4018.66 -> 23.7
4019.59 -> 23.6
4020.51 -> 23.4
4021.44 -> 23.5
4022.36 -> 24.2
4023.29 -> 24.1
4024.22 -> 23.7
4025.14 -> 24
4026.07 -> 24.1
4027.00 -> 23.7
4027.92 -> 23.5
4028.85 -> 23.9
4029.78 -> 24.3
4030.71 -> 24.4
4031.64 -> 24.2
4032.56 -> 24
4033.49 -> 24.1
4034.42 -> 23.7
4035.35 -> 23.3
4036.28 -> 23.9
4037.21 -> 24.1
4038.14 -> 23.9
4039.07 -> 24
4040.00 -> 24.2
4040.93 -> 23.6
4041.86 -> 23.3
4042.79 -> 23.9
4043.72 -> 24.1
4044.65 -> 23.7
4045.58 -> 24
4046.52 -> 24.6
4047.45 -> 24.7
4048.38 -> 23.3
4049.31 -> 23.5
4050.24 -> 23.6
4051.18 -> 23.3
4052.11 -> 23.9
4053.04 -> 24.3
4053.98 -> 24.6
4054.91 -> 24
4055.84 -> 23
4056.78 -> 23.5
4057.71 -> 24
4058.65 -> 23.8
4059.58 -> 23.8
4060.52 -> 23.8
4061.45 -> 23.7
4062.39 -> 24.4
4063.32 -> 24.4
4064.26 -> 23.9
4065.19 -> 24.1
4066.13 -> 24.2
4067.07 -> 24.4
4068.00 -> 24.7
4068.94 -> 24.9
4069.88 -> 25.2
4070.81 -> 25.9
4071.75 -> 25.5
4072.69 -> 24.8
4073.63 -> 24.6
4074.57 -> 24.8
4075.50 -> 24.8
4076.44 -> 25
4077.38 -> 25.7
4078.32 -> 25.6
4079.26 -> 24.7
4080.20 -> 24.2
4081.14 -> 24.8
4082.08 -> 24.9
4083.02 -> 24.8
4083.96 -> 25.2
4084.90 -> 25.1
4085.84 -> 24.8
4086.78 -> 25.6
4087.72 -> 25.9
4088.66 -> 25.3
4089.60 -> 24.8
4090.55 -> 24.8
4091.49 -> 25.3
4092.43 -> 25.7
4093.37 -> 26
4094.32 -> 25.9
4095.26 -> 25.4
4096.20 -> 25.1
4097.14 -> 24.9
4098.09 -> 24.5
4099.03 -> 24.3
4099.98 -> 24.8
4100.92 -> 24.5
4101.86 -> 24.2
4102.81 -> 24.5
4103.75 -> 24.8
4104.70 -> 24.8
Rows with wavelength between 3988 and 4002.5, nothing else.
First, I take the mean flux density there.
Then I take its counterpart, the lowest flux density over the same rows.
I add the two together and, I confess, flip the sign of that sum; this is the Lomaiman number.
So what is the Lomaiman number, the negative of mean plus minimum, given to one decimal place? -47.1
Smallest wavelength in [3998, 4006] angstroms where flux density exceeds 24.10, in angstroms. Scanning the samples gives 3999.28 angstroms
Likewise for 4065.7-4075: 4066.13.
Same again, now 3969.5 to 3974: 3969.92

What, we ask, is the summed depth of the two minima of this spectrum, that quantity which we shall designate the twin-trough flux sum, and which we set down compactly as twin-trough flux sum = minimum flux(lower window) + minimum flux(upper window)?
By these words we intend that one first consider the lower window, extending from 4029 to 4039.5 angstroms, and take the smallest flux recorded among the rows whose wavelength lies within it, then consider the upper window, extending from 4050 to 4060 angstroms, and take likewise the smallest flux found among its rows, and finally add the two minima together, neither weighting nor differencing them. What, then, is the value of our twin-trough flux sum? 46.3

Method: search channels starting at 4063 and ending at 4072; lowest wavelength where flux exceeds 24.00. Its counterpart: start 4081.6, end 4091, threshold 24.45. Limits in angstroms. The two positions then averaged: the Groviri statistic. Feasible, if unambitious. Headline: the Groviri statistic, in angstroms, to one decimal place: 4072.7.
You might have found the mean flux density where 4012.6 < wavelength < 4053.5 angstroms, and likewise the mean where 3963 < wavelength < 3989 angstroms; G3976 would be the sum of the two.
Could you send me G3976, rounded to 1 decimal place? 48.6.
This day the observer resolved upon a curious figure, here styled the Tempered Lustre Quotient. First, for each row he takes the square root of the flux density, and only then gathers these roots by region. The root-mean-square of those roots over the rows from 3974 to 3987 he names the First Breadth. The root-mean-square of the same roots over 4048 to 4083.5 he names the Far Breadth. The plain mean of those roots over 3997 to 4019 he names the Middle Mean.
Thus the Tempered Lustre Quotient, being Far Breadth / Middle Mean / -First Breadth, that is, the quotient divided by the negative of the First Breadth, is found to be -0.205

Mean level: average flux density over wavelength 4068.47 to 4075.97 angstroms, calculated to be 25.1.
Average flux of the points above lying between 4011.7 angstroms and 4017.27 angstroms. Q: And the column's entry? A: 23.4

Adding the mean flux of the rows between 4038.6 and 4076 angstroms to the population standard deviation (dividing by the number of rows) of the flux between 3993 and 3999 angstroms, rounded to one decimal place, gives 24.4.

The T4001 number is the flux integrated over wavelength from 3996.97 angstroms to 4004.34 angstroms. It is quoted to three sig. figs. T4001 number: 178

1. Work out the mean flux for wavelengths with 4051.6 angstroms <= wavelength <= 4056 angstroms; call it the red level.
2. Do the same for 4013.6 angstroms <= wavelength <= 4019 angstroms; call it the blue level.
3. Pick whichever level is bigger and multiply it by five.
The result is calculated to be 120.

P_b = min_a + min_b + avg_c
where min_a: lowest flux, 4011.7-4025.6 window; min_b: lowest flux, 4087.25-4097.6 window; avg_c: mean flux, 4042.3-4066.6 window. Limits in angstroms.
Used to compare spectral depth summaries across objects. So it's 71.8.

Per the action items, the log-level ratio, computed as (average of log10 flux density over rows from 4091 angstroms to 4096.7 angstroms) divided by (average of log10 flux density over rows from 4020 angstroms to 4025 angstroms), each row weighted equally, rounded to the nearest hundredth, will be 1.02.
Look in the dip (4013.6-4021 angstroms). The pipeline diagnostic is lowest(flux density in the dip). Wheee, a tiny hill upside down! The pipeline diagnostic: 23.1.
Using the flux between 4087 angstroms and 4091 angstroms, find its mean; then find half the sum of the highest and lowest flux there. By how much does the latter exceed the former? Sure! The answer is 0.15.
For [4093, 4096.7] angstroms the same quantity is -0.05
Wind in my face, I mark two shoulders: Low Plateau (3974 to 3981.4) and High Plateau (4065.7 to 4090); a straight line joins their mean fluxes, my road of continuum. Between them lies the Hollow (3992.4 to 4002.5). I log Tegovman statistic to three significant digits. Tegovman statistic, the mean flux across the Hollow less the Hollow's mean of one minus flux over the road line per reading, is 24.0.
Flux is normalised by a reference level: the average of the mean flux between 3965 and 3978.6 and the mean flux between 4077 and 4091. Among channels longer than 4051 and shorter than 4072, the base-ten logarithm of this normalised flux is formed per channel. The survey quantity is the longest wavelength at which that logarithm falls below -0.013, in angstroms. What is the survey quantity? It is 4066.13 angstroms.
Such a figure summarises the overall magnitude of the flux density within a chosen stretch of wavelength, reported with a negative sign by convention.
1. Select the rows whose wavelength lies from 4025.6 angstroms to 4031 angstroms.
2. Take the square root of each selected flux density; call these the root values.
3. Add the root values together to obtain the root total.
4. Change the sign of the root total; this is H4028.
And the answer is -29.4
